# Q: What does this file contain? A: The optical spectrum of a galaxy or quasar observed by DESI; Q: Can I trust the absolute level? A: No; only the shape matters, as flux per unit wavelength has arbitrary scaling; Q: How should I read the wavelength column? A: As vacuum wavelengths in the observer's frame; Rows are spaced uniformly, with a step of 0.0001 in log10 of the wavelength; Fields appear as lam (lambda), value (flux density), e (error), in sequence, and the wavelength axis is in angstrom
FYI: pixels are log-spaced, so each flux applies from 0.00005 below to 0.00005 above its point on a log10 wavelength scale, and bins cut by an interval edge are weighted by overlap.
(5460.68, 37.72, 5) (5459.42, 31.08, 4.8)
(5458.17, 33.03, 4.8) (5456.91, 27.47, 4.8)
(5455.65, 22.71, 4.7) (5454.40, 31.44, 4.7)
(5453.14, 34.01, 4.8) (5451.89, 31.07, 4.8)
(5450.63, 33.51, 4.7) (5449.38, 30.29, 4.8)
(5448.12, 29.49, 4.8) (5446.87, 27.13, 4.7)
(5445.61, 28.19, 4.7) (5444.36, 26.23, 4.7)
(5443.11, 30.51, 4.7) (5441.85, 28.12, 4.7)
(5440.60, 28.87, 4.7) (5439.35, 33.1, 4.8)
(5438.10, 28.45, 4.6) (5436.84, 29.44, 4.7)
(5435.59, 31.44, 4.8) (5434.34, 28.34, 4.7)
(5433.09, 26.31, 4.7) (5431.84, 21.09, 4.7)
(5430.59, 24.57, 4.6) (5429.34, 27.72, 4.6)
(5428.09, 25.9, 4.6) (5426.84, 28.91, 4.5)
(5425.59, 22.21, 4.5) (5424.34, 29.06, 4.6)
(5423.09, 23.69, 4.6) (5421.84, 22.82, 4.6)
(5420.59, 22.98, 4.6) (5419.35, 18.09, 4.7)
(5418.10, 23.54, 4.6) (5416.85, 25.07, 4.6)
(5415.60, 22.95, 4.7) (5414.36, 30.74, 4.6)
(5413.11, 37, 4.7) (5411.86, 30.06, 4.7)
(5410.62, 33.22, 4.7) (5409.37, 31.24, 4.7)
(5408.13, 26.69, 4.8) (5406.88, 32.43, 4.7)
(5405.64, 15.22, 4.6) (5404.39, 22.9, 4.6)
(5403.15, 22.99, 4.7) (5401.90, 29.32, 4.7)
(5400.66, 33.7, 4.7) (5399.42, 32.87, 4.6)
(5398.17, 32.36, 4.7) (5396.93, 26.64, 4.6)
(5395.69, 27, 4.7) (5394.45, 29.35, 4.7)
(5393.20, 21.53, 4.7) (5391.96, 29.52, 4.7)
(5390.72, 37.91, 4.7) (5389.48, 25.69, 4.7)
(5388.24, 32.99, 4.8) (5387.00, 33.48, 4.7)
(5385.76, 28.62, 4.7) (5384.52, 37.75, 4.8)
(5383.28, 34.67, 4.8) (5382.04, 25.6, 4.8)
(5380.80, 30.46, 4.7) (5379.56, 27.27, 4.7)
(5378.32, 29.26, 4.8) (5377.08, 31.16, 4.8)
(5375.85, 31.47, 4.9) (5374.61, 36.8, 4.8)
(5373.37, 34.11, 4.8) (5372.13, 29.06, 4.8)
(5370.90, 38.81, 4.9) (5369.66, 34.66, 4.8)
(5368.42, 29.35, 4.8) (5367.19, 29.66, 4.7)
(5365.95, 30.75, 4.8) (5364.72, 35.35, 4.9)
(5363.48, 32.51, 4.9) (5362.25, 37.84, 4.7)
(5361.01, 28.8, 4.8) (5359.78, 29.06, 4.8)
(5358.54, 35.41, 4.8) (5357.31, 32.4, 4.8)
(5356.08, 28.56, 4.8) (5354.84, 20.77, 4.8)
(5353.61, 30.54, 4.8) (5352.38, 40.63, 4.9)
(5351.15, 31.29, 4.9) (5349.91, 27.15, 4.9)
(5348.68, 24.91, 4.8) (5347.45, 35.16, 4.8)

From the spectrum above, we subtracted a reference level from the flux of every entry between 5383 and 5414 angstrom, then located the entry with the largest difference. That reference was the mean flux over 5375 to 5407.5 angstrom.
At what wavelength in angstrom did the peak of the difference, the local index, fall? 5390.72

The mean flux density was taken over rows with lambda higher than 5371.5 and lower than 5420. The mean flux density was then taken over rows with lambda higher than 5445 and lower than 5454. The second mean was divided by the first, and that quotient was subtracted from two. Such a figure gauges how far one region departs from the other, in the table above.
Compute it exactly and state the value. 0.96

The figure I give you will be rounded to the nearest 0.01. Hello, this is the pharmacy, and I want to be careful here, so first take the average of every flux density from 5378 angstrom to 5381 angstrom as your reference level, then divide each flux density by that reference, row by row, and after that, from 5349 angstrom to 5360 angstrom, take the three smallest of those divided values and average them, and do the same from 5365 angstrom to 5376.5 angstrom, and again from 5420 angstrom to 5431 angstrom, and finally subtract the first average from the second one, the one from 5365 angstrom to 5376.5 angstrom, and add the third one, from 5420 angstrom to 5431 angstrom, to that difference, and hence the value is 0.92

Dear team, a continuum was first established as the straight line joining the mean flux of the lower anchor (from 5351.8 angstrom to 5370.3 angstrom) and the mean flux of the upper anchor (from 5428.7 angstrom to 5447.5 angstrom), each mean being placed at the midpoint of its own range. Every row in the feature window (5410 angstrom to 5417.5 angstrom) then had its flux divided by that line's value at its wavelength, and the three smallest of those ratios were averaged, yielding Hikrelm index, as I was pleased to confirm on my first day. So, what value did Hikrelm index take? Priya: 0.89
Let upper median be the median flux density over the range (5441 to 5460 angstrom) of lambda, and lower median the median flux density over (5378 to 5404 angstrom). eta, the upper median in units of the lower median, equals 1.03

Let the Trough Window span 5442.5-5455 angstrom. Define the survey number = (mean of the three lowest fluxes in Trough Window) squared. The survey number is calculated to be 739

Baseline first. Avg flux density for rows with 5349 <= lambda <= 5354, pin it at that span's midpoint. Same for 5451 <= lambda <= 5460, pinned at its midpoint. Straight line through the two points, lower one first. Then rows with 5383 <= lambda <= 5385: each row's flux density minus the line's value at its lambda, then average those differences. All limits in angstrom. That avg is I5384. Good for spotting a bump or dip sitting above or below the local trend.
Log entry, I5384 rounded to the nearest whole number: 5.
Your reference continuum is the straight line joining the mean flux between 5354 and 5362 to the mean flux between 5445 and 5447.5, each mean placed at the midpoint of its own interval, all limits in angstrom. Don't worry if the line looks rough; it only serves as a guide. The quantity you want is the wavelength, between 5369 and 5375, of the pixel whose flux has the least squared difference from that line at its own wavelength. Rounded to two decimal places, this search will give 5372.13 angstrom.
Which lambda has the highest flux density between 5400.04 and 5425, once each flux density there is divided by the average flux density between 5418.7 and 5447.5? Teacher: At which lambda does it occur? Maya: 5413.11 angstrom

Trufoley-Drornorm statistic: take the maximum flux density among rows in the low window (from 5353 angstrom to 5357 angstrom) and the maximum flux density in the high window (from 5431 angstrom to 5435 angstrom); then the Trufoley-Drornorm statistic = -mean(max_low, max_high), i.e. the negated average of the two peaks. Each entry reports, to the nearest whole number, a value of -29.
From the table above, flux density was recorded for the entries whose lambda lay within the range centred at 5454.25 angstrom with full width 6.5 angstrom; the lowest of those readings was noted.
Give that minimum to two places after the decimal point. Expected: 22.71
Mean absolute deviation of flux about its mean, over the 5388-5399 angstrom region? 3.6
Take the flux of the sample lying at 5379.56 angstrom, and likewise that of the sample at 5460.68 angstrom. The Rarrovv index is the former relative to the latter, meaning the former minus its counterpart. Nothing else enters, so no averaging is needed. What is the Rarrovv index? -10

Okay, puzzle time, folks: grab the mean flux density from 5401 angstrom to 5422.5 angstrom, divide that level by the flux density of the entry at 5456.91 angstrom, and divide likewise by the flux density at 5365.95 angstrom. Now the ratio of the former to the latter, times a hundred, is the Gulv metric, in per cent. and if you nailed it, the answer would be 112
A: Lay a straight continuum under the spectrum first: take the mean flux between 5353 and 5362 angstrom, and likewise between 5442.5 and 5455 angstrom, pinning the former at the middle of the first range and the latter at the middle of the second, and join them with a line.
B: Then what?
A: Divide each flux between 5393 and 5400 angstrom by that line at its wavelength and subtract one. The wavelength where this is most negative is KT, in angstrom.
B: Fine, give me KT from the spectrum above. 5393.20 angstrom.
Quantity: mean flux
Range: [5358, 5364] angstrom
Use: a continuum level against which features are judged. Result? 33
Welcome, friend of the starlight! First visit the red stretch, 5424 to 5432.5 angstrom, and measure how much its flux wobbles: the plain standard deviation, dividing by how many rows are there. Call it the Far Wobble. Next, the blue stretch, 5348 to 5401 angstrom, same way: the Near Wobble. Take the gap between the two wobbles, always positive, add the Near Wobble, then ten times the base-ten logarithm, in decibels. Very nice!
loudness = 7.6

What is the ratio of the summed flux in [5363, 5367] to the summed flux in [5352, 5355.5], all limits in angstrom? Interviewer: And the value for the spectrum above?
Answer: 1.07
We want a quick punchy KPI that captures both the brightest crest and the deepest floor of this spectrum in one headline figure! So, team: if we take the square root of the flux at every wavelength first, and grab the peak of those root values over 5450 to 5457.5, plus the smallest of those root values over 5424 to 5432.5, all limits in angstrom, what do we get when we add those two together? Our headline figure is 10.4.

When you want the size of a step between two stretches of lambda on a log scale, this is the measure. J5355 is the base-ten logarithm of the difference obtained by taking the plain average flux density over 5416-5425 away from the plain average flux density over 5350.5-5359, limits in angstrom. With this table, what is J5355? 0.89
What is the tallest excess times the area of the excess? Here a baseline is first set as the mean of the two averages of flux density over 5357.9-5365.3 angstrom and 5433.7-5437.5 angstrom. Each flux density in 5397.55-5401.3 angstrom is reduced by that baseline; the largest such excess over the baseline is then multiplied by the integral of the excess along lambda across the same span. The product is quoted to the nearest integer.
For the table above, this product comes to 13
